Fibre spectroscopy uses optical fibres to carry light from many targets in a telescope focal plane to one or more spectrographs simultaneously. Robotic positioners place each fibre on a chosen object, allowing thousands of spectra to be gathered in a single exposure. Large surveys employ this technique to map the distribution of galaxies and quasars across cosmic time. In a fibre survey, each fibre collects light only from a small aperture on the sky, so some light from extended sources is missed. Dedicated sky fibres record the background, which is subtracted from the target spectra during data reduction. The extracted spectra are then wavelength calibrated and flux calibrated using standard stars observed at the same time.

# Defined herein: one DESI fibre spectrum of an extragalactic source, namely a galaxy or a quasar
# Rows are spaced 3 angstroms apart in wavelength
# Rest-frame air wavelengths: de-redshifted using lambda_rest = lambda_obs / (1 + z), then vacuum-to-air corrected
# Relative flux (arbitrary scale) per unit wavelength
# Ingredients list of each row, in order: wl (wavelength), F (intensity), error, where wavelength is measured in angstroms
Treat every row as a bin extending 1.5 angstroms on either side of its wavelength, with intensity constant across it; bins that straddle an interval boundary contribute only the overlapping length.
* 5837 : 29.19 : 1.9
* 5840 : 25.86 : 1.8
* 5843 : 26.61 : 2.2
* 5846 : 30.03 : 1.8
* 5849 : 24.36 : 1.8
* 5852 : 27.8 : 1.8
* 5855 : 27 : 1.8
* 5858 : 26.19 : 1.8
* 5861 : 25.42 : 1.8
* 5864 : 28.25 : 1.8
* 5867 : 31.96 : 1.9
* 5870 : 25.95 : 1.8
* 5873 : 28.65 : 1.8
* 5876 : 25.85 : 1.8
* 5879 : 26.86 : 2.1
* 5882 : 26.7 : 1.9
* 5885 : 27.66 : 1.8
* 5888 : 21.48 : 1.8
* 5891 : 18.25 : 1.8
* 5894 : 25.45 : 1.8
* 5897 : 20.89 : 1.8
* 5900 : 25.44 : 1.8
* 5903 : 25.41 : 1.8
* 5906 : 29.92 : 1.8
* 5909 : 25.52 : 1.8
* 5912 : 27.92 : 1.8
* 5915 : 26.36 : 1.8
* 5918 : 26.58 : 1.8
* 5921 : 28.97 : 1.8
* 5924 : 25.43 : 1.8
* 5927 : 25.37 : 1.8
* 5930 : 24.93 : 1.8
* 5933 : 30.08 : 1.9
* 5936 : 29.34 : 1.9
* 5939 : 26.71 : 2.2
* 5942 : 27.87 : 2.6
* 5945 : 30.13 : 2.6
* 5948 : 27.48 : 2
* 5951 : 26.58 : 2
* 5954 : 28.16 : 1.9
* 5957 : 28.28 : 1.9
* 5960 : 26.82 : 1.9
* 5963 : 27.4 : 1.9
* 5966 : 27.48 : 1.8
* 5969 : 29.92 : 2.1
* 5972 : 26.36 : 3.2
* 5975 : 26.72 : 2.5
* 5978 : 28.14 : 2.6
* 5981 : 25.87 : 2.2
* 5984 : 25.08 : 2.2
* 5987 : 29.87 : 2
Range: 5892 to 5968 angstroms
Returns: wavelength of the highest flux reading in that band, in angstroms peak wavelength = 5945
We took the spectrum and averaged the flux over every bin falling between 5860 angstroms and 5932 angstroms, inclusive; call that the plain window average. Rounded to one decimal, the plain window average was 26.1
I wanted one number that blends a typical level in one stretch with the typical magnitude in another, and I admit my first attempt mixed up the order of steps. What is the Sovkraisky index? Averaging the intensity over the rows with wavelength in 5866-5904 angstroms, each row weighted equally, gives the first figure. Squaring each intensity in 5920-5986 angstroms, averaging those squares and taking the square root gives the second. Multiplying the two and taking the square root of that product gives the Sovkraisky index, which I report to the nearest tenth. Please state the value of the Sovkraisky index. 26.4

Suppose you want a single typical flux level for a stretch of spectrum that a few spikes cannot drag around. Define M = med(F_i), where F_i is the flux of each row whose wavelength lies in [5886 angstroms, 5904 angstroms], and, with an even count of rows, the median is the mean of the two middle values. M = 23.4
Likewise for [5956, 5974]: 27.4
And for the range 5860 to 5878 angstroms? 27.1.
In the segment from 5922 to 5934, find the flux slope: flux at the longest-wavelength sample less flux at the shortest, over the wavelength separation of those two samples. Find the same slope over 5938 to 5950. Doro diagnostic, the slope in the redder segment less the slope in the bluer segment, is -0.43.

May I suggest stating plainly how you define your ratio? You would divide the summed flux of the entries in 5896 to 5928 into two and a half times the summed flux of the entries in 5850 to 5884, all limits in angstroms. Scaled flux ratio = 2.61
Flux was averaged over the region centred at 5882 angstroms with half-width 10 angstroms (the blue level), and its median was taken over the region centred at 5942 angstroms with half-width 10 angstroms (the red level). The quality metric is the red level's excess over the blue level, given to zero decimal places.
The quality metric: 3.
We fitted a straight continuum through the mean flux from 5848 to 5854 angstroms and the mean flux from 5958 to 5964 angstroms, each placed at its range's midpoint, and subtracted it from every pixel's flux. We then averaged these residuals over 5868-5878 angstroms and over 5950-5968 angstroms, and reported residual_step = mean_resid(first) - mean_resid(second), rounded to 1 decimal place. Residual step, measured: 0.2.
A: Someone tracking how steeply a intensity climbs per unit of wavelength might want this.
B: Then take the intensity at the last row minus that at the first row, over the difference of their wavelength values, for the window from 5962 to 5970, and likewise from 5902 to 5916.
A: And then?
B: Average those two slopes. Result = 0.25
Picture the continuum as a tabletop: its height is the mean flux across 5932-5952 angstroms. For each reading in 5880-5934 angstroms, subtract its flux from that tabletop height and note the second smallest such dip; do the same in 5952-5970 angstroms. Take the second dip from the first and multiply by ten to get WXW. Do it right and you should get -16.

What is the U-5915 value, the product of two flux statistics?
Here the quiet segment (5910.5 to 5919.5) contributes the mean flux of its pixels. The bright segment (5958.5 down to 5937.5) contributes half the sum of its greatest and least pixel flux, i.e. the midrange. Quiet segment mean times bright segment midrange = 764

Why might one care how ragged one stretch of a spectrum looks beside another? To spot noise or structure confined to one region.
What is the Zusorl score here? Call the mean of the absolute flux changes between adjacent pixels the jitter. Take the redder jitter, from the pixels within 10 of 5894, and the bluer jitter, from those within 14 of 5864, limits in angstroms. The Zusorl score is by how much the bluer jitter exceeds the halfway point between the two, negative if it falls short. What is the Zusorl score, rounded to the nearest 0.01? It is -0.87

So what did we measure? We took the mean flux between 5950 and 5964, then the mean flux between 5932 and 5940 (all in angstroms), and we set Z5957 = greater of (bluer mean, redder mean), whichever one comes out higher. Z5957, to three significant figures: 28.7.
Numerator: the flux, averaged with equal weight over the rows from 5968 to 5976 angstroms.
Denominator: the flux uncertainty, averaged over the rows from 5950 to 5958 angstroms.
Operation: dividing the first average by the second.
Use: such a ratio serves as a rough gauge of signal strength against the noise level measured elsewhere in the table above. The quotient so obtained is 14.3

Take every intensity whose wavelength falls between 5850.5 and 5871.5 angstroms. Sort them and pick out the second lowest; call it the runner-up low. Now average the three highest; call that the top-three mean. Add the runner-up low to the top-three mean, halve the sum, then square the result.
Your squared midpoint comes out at 764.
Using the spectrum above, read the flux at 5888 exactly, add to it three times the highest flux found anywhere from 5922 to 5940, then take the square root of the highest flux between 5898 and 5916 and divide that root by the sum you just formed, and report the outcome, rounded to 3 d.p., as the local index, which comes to 0.049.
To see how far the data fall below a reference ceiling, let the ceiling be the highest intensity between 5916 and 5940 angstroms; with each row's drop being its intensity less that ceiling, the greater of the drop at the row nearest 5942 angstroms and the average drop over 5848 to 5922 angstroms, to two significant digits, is -2.2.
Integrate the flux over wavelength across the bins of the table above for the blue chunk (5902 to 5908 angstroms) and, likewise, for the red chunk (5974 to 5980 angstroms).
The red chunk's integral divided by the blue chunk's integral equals 0.99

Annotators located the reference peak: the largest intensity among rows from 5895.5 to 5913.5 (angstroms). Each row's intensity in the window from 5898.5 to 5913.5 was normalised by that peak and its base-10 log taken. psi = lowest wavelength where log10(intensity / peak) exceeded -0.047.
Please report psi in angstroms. 5906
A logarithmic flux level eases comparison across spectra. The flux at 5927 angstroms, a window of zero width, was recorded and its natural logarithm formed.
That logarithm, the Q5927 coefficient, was 3.23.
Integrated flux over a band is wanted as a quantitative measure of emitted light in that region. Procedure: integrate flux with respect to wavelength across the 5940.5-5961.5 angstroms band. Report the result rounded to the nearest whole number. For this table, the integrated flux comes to 586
